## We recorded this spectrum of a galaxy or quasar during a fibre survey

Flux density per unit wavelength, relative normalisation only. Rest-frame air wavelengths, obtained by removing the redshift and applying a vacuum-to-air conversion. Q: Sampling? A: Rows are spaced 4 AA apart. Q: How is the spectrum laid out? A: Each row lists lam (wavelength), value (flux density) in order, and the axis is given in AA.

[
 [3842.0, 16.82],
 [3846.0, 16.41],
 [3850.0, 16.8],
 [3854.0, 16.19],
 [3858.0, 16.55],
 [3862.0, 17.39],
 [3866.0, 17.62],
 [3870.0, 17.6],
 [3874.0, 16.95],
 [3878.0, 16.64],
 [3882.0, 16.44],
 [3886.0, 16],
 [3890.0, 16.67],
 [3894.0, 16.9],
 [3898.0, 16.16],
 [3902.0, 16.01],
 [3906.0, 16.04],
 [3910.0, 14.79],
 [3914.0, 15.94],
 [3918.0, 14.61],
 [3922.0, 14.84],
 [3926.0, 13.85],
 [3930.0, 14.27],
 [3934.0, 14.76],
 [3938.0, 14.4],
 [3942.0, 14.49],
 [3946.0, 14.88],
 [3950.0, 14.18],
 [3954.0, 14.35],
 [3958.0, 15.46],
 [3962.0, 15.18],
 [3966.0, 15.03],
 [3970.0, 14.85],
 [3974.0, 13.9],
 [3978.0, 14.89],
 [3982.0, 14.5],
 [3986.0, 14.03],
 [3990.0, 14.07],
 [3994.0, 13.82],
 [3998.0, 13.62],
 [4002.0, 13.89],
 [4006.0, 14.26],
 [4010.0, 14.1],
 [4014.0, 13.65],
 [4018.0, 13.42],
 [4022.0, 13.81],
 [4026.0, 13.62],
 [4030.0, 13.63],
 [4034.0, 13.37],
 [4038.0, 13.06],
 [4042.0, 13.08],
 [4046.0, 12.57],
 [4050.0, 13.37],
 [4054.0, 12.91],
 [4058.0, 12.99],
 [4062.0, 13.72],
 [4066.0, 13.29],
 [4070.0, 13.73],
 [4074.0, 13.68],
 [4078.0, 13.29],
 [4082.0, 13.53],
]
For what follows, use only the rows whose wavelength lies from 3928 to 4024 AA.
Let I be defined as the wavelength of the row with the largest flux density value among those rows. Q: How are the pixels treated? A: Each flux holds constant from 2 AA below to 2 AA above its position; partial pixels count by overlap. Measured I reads 3958.0 AA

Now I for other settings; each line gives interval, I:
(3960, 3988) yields 3962.0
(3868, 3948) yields 3870.0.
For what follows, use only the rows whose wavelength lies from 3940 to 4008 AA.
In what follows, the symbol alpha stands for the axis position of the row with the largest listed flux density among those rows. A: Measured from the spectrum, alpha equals 3958.0 AA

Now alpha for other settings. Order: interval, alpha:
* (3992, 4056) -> 4006.0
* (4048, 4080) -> 4070.0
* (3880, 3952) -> 3894.0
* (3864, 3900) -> 3866.0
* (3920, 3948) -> 3946.0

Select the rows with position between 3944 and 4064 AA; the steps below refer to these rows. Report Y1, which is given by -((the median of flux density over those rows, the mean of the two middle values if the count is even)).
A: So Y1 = -13.9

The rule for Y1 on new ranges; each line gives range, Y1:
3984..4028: -13.8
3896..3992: -14.8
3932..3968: -14.8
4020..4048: -13.4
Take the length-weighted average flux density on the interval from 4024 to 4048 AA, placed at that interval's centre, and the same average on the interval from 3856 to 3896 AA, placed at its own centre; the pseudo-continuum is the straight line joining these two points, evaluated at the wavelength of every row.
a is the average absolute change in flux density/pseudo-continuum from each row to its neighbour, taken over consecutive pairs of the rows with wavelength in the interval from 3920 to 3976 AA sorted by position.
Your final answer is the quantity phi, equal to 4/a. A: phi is 129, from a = 0.031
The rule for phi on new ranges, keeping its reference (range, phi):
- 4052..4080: 136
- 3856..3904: 170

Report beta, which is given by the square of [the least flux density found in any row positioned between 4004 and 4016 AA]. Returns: 186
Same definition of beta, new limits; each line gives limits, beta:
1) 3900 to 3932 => 192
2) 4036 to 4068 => 158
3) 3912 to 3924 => 213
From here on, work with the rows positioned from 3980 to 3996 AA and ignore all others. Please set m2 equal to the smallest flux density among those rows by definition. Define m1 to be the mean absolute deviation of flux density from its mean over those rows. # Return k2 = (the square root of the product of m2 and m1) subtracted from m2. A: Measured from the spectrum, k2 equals 12.2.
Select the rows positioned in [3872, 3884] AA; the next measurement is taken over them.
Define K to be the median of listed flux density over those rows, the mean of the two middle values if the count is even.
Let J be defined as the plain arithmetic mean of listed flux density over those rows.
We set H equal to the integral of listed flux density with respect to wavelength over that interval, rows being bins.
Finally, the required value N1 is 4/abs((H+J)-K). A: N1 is 0.0200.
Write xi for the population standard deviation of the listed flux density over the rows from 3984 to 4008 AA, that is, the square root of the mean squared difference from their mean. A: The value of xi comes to 0.20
